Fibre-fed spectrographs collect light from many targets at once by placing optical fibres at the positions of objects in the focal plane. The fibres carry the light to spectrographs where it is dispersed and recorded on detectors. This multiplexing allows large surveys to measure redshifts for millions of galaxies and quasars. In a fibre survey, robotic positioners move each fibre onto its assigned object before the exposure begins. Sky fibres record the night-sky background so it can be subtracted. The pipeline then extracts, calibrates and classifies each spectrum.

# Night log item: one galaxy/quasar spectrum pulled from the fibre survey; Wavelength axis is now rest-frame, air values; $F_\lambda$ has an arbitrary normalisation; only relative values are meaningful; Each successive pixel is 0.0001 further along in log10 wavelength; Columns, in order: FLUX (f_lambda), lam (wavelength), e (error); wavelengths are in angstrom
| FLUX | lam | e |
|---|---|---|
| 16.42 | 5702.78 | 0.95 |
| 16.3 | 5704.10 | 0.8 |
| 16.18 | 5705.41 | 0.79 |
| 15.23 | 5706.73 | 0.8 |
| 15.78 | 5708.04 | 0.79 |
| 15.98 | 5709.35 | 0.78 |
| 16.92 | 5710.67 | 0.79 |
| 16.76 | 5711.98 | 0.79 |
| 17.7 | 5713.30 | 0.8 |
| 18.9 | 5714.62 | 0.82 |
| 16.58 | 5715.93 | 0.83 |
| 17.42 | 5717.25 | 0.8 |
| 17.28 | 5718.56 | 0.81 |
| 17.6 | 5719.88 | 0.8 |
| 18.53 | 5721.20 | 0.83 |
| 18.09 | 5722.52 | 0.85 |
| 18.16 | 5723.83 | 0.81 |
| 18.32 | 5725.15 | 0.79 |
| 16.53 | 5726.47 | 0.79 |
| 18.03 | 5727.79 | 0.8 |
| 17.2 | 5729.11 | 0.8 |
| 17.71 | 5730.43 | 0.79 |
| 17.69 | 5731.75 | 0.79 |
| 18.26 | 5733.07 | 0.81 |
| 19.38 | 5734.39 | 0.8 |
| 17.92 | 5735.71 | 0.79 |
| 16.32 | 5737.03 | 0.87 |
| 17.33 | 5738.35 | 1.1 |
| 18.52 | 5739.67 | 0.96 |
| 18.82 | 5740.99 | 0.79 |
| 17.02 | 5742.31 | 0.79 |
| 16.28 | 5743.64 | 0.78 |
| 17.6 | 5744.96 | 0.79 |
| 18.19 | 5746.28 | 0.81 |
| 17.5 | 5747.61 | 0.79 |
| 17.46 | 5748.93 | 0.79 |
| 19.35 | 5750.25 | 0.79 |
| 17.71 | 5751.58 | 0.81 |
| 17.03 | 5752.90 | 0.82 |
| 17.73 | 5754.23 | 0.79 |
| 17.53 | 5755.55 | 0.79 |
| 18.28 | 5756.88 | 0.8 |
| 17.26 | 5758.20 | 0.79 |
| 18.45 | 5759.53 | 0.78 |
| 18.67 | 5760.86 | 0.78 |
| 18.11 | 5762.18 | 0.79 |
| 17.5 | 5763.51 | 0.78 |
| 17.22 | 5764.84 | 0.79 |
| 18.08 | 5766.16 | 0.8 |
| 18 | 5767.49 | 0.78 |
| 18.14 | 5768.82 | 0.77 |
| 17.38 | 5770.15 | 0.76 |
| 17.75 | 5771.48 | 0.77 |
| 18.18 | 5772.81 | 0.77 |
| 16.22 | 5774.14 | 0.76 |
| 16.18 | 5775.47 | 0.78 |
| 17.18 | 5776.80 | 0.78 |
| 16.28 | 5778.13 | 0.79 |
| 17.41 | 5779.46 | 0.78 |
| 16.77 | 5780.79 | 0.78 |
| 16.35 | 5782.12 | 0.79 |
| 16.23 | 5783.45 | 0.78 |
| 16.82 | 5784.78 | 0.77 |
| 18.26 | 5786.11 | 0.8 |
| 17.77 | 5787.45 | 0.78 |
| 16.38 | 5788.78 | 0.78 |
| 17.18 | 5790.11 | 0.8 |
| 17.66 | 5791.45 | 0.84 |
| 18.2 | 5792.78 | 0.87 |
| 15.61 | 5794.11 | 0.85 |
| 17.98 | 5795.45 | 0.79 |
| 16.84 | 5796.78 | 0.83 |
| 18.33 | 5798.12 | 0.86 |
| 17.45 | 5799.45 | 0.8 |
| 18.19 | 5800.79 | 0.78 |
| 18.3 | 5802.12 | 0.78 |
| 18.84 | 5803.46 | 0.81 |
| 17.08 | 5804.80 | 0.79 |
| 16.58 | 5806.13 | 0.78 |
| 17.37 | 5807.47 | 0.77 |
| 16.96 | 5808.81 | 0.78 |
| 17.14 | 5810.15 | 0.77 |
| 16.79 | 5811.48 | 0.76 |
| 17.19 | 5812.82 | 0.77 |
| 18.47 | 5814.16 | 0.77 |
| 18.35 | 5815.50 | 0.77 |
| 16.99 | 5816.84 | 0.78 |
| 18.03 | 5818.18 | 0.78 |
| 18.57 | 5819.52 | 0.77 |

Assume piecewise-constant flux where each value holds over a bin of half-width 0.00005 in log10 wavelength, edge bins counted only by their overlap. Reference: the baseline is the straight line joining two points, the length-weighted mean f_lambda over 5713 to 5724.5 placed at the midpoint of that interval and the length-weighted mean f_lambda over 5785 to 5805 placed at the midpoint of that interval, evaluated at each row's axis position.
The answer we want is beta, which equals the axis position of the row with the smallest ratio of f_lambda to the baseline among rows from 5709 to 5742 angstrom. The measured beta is 5709.35 angstrom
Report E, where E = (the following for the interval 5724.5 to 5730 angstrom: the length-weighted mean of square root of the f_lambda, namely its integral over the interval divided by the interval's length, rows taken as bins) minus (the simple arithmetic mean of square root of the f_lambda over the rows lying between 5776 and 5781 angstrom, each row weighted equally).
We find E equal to 0.07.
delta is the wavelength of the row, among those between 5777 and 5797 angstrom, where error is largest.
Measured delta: 5792.78 angstrom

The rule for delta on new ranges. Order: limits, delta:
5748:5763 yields 5752.90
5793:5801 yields 5798.12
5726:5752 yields 5738.35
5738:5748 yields 5738.35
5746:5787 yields 5752.90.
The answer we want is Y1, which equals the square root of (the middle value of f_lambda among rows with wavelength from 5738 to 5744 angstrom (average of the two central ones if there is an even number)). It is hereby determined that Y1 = 4.16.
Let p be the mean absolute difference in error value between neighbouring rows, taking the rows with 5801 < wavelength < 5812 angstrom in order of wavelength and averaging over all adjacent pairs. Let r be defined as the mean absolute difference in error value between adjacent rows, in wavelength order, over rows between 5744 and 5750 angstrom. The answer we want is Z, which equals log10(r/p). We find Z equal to 0.0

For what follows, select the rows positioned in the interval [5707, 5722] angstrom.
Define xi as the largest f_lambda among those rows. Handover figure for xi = 18.9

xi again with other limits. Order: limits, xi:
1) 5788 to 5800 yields 18.33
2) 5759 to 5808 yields 18.84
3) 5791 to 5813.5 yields 18.84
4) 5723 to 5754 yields 19.38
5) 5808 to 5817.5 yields 18.47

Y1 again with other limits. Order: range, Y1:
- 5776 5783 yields 4.10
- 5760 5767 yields 4.25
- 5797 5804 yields 4.28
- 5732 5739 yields 4.23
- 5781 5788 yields 4.10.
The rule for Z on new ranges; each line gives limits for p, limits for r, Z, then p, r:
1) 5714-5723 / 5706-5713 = -0.4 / 0.018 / 0.0075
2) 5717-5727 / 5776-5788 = -0.2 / 0.019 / 0.0125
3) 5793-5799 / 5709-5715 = -0.6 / 0.043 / 0.0100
